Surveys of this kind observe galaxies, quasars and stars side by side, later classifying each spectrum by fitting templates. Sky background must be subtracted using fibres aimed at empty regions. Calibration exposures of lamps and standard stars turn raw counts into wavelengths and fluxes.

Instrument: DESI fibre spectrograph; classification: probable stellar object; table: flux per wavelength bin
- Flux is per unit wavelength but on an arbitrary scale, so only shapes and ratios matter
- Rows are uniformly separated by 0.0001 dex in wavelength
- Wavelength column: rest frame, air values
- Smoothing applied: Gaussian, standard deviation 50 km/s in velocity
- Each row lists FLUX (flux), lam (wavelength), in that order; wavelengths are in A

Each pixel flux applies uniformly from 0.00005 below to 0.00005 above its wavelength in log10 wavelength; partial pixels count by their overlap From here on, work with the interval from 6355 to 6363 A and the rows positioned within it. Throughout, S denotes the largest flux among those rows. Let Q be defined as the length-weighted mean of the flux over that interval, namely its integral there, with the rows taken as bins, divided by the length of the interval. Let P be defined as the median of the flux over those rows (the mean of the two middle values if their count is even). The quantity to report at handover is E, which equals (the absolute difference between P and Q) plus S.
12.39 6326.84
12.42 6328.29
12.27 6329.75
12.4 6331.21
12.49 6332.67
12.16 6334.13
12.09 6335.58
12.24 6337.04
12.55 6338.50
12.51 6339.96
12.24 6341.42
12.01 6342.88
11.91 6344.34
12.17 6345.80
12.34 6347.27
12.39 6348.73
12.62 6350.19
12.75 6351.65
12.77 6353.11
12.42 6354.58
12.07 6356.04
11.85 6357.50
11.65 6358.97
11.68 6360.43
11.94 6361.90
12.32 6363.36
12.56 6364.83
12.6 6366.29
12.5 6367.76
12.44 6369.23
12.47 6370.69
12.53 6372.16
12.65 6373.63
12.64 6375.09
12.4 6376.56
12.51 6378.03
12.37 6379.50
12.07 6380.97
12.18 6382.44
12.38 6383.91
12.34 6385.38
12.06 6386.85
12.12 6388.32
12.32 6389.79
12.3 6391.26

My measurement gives 12.1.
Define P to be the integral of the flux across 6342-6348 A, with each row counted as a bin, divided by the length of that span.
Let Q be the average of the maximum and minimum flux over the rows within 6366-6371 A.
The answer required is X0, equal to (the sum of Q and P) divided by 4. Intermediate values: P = 12.1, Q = 12.5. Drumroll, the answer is 6.15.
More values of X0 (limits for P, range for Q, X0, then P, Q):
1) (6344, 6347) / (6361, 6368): 6.09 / 12.1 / 12.3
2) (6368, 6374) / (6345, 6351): 6.23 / 12.5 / 12.4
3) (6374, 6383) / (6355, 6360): 6.06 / 12.4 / 11.9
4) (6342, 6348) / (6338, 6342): 6.12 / 12.1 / 12.4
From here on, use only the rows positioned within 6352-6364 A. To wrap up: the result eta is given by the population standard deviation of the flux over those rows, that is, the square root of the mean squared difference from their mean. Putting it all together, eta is 0.37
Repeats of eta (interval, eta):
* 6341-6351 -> 0.22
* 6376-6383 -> 0.16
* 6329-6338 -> 0.14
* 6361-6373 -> 0.20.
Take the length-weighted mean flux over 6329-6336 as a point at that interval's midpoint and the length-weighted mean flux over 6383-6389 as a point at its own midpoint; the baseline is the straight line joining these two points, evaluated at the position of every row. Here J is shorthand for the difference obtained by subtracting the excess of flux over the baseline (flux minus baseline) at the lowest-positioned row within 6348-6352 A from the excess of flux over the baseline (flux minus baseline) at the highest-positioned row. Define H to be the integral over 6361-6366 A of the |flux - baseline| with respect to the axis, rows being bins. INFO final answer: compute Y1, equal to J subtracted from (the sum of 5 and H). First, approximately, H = 1.26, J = 0.36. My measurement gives 5.90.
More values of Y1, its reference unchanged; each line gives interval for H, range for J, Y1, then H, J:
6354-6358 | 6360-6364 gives 5.35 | 0.99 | 0.64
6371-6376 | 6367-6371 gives 6.76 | 1.73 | -0.03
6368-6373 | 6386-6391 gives 5.94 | 1.20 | 0.26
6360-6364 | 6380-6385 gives 5.91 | 1.22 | 0.31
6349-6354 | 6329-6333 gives 6.81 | 2.03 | 0.22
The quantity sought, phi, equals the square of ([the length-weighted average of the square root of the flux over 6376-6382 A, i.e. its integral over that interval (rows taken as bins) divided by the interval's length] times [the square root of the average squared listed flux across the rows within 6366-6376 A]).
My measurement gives 1938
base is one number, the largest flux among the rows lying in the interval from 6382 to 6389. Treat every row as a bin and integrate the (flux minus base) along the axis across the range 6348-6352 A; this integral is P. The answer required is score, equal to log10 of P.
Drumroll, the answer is -0.1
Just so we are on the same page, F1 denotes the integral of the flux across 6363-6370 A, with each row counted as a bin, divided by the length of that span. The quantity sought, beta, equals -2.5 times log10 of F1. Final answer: -2.74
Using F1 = 12.5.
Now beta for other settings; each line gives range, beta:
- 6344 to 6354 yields -2.74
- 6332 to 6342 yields -2.73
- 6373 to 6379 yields -2.75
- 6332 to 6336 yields -2.72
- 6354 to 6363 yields -2.69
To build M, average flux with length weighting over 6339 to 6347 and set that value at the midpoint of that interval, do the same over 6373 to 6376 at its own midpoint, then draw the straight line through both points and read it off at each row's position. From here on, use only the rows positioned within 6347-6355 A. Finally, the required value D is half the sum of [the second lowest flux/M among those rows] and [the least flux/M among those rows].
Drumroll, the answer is 1.01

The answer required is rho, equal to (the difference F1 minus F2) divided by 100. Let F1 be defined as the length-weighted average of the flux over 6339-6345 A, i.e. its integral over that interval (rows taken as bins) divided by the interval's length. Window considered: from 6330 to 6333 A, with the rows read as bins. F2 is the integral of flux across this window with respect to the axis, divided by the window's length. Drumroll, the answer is -0.002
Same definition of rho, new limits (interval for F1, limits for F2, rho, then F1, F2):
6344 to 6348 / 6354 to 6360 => 0.002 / 12.1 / 12.0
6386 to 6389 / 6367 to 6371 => -0.004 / 12.1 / 12.5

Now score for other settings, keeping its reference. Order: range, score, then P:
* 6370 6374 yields -0.2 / 0.6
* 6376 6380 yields -0.7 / 0.2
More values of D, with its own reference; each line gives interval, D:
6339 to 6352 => 0.98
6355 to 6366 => 0.94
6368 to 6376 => 0.99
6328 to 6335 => 1.02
